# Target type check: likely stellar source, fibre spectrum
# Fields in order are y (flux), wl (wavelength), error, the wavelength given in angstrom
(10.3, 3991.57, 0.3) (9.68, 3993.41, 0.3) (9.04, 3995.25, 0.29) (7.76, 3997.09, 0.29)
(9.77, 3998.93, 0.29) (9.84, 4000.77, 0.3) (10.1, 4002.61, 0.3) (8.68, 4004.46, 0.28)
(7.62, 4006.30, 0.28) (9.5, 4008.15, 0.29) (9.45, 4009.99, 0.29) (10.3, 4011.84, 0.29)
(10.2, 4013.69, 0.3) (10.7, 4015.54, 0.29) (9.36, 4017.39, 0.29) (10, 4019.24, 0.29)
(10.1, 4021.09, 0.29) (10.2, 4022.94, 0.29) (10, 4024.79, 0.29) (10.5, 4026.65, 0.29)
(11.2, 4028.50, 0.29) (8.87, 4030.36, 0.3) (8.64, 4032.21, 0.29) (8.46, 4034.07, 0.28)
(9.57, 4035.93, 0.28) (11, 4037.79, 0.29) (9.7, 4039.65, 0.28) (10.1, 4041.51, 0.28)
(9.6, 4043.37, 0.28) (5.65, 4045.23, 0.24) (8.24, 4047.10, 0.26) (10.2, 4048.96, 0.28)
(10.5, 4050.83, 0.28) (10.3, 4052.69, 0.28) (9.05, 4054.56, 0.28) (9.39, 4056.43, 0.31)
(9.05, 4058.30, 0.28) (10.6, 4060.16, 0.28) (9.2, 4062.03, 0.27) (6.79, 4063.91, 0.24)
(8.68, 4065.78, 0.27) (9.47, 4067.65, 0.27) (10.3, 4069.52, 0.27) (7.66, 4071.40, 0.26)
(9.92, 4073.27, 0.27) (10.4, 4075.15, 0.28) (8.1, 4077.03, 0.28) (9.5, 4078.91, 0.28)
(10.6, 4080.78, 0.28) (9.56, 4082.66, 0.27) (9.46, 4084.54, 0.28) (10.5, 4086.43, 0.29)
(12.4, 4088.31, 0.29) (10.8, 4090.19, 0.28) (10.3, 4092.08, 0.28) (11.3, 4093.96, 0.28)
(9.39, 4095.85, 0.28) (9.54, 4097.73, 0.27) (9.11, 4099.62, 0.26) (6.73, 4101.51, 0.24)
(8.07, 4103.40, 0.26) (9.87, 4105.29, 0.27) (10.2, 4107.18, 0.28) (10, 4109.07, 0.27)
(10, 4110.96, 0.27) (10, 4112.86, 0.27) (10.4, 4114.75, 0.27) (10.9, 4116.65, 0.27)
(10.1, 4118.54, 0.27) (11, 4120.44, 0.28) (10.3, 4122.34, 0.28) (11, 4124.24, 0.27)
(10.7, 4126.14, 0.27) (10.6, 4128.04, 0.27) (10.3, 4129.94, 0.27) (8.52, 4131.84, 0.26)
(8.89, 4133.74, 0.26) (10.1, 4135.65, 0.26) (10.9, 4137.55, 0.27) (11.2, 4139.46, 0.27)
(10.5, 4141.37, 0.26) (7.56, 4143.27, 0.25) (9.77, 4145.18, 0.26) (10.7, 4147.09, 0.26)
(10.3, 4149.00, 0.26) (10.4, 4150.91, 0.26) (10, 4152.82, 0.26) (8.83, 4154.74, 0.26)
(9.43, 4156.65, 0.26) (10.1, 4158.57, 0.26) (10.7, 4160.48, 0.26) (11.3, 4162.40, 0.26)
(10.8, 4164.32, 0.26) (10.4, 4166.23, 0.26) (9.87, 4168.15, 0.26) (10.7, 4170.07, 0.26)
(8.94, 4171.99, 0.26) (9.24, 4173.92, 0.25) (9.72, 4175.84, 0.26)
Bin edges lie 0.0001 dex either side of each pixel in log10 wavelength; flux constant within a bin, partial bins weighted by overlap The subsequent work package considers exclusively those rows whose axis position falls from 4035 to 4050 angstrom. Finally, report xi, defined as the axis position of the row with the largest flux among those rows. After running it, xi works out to 4037.79 angstrom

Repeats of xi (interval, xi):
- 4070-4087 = 4080.78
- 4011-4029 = 4028.50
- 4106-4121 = 4120.44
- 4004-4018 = 4015.54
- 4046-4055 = 4050.83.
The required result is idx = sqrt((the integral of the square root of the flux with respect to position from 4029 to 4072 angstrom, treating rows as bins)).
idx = 11.4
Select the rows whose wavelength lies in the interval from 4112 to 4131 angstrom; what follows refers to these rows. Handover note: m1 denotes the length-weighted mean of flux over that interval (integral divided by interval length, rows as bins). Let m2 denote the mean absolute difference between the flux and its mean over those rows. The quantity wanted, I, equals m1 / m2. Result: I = 33.9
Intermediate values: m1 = 10.5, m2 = 0.31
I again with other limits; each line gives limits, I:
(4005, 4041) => 14.0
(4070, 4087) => 12.7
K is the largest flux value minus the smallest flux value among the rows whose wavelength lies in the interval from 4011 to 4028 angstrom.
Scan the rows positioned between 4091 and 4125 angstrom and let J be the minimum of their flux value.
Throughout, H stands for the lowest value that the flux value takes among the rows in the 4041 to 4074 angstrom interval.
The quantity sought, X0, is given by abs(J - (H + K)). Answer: 0.3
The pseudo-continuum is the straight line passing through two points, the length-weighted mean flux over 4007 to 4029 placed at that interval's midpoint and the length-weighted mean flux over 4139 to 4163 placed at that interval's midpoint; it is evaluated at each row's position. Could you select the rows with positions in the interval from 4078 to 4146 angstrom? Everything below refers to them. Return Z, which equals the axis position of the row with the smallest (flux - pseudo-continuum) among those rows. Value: 4101.51 angstrom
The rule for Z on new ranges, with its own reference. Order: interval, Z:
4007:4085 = 4045.23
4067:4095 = 4071.40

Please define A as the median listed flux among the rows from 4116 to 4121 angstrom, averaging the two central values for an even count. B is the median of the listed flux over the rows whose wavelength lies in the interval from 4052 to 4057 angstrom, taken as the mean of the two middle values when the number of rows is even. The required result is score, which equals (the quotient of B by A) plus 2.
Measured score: 2.86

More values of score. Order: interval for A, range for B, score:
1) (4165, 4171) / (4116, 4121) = 3.05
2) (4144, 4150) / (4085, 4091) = 3.05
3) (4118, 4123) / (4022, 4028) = 2.99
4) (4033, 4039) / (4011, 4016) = 3.08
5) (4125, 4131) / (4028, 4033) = 2.84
